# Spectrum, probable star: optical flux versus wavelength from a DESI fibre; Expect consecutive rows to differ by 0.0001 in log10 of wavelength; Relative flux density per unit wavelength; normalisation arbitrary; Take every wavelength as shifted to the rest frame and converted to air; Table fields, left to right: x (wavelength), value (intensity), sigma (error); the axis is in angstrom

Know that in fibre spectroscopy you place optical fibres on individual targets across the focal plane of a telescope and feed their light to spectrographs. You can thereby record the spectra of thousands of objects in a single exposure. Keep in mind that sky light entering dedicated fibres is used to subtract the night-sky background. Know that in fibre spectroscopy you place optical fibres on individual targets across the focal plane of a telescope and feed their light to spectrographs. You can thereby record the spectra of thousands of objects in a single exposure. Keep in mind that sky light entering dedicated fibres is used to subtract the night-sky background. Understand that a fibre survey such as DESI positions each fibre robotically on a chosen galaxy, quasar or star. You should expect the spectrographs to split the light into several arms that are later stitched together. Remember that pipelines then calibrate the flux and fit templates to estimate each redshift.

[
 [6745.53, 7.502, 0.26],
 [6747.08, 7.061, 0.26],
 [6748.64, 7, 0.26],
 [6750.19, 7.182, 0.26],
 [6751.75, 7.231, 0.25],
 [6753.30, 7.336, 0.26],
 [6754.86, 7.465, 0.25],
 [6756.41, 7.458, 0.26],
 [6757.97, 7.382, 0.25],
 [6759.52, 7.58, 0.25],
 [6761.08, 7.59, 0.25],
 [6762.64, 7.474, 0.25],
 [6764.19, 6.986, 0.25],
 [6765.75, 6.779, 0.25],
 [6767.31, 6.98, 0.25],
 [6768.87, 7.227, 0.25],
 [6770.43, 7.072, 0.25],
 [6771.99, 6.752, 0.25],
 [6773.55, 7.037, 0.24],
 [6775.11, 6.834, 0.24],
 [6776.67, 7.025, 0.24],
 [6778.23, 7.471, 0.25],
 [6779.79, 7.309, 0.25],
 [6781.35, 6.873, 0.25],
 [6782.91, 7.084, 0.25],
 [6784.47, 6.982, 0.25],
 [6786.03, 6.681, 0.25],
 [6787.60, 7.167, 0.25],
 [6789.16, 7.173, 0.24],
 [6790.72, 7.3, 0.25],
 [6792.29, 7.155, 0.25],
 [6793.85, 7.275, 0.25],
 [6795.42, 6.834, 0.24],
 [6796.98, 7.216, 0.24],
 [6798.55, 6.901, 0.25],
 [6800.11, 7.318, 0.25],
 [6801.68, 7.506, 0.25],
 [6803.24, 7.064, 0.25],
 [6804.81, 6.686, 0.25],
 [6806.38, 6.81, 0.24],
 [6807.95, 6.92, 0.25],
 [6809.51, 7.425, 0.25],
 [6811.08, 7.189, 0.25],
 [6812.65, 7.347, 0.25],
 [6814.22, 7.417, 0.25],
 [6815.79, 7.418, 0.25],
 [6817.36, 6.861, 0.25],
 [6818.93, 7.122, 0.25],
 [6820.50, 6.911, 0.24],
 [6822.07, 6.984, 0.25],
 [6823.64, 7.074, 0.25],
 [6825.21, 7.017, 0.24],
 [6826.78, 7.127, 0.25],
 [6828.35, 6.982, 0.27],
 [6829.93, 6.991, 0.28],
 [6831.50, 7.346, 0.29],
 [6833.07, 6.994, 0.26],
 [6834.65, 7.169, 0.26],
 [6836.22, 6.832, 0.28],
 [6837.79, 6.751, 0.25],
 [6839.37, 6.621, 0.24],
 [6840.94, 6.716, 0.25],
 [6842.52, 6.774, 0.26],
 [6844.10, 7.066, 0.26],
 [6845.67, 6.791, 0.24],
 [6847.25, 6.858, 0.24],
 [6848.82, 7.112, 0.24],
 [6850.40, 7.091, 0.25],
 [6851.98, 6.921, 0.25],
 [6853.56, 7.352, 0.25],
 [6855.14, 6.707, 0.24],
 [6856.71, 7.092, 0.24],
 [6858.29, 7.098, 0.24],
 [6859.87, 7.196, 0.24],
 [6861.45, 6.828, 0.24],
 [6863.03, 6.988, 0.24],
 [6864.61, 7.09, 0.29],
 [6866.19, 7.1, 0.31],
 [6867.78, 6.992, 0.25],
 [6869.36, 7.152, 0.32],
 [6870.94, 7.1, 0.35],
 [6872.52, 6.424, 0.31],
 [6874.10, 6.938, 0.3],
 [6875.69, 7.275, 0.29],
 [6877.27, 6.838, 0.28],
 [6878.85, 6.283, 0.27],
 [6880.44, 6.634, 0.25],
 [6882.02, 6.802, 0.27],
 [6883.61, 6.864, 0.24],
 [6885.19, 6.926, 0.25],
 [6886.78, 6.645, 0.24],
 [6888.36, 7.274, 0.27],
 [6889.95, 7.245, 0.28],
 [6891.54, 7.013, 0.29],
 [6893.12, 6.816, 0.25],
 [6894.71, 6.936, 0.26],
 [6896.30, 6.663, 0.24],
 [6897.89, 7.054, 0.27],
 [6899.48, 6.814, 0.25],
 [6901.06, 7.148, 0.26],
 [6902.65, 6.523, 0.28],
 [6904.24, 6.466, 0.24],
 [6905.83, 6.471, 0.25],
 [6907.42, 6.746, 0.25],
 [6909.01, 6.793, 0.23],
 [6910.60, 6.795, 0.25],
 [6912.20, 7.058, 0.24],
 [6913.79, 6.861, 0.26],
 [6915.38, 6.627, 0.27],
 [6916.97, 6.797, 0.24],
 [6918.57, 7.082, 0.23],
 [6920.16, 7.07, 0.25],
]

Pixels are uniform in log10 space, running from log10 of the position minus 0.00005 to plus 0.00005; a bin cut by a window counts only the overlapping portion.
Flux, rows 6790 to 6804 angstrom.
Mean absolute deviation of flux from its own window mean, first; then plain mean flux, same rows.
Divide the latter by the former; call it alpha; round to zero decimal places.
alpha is 43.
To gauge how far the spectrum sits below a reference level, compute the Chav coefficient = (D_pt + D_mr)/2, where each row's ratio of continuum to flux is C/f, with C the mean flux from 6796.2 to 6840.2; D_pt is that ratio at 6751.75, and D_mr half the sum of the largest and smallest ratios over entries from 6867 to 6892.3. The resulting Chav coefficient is 1.01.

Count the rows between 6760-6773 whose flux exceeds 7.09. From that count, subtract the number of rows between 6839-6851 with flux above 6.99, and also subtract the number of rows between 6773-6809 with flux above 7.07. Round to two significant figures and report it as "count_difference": -11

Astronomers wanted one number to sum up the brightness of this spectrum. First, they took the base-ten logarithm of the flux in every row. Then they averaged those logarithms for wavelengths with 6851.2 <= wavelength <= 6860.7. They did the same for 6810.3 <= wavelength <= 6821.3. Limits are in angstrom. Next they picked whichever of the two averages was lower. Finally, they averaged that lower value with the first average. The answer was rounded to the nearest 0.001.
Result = 0.849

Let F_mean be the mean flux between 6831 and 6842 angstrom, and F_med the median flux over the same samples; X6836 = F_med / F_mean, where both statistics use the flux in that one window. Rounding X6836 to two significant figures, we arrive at 0.99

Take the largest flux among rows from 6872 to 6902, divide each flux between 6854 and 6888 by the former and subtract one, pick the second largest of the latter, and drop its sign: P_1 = 0.011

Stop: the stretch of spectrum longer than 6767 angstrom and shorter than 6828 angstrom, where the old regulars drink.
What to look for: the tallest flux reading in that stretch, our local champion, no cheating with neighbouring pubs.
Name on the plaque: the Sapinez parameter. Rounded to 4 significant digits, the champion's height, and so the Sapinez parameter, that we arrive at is 7.506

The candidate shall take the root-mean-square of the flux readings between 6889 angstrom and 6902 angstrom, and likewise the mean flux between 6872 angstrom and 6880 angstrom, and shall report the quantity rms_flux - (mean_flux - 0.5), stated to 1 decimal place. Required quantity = 0.7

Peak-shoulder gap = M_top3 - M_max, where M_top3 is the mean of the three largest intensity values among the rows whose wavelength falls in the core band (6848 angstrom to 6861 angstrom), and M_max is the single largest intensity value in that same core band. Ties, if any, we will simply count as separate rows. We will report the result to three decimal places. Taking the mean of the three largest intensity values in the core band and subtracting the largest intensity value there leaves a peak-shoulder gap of -0.132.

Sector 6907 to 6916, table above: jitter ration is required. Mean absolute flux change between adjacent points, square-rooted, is 0.385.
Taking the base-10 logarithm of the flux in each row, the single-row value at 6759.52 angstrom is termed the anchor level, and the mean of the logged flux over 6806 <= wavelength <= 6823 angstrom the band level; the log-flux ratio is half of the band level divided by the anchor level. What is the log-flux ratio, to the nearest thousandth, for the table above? 0.485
